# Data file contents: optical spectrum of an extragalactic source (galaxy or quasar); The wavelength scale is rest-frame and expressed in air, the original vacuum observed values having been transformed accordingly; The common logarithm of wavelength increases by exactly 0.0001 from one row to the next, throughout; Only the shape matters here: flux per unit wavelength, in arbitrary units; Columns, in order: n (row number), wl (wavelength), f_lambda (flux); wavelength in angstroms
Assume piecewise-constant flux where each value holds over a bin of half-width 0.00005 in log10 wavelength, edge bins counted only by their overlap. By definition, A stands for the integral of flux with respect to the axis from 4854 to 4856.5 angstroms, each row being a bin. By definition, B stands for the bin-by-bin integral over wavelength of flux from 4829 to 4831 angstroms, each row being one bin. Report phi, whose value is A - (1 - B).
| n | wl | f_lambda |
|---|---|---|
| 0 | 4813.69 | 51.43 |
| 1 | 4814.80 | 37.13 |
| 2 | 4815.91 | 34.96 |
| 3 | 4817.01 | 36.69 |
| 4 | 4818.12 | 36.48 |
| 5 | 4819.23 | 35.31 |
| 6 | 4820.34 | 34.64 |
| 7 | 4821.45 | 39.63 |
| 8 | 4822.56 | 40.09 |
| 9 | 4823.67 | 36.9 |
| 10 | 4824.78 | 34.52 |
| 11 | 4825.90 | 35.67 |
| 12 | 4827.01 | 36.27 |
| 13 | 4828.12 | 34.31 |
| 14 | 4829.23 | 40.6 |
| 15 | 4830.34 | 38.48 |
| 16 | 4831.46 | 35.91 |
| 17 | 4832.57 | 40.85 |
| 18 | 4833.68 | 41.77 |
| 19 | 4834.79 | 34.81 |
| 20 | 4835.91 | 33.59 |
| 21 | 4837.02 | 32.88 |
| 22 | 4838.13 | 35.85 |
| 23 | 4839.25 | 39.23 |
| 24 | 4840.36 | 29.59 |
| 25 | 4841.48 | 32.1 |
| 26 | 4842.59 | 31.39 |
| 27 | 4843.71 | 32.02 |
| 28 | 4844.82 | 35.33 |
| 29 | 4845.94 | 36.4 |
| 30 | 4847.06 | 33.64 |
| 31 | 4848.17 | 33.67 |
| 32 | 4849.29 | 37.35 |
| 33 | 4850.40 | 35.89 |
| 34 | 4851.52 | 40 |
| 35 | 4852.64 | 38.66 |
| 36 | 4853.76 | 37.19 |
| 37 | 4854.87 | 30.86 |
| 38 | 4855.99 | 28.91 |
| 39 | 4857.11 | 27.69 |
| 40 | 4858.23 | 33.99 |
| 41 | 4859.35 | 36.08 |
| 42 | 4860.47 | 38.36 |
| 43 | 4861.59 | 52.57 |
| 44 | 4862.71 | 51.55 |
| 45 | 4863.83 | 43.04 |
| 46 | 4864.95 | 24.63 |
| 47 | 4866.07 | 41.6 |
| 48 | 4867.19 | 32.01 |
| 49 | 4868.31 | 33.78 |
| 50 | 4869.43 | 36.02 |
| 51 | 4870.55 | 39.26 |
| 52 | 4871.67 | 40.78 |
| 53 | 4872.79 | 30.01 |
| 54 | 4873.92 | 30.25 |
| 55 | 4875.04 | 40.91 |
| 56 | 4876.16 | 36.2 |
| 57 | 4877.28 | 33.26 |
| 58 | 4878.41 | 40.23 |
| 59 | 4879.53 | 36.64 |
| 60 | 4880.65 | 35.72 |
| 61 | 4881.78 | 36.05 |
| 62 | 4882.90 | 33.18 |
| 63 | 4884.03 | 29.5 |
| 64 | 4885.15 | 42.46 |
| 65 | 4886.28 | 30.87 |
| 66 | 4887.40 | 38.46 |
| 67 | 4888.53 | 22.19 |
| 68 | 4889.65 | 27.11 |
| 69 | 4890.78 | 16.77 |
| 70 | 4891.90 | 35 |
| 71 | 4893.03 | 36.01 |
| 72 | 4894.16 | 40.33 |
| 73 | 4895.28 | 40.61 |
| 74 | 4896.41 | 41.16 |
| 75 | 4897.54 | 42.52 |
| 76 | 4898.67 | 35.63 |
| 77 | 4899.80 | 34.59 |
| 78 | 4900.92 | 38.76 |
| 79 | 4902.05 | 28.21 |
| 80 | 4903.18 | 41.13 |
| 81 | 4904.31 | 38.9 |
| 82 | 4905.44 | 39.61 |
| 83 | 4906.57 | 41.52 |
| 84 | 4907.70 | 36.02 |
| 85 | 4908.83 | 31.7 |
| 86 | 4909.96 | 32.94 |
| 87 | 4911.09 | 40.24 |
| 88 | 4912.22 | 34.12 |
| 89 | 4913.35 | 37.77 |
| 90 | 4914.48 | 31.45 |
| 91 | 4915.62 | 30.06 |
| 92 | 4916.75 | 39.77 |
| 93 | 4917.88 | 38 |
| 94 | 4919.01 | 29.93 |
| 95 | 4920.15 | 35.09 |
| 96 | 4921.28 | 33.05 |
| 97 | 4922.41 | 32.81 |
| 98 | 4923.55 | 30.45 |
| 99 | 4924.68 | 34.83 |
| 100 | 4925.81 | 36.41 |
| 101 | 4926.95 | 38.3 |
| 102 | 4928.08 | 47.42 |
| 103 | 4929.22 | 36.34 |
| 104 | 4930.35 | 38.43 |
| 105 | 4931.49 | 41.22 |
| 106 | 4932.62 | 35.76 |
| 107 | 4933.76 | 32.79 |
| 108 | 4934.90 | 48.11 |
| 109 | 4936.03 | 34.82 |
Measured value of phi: 154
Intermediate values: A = 77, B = 78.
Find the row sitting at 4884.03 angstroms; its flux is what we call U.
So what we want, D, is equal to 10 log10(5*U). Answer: 21.69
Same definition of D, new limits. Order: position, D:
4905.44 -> 22.97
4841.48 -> 22.05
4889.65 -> 21.32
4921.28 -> 22.18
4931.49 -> 23.14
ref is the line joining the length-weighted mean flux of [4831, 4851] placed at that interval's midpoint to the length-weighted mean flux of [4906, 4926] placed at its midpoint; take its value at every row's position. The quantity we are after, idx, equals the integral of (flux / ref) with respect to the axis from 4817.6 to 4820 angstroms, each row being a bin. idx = 2.43 angstroms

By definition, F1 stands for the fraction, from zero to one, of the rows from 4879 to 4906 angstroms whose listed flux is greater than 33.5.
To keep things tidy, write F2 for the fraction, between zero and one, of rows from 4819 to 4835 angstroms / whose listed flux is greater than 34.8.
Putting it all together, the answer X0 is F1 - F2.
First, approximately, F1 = 0.71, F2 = 0.80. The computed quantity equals -0.09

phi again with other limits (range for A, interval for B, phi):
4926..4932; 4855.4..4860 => 385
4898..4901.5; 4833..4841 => 410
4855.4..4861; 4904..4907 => 303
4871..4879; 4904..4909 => 477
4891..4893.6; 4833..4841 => 368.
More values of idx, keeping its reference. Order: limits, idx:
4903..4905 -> 2.28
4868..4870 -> 2.01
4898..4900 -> 2.04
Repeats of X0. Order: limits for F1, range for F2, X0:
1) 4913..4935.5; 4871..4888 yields 0.05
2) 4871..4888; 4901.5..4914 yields -0.04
